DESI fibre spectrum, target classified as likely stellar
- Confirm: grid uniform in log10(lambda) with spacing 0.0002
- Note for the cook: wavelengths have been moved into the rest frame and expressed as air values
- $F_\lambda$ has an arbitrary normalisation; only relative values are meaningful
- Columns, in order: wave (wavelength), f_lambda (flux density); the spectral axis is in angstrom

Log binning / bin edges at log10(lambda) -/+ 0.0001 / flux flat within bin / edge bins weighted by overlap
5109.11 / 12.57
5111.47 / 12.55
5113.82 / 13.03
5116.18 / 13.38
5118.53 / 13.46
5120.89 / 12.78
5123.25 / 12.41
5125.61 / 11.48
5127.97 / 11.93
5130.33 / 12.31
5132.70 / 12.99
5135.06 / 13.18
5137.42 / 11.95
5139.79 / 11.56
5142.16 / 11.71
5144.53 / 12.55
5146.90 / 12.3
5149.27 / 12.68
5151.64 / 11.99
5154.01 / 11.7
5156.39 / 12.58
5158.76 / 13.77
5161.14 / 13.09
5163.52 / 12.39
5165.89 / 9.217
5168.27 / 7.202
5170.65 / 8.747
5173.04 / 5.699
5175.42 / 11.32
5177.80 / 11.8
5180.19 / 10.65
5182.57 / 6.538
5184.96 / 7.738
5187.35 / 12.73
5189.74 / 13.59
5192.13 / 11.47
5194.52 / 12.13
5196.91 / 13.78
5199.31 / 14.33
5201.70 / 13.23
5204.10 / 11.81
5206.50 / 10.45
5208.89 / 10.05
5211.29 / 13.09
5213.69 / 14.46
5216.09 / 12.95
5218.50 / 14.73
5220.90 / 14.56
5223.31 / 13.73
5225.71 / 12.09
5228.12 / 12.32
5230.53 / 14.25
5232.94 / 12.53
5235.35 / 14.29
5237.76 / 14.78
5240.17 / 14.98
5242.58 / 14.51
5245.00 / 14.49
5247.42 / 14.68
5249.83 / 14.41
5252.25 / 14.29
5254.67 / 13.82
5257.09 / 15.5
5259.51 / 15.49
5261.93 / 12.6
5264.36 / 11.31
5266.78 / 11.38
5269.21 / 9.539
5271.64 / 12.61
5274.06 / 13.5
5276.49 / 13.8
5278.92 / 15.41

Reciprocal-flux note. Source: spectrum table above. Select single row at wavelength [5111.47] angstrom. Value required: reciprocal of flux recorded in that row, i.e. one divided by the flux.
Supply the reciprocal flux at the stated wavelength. 0.080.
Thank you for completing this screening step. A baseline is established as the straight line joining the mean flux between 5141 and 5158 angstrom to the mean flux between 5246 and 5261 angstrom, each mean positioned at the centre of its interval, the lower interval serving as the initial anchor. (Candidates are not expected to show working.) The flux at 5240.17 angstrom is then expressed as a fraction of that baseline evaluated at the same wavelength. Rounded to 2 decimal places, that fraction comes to 1.04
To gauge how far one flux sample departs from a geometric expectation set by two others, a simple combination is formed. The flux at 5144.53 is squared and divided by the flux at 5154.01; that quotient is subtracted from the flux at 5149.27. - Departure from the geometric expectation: -1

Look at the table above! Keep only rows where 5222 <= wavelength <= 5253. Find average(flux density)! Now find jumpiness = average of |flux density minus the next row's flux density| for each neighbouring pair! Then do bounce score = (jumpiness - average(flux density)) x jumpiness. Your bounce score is -9.9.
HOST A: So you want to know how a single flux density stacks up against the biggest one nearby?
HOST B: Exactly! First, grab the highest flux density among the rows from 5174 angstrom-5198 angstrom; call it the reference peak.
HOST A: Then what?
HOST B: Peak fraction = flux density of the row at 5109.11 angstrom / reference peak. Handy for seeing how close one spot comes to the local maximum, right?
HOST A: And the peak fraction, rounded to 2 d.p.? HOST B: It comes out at 0.91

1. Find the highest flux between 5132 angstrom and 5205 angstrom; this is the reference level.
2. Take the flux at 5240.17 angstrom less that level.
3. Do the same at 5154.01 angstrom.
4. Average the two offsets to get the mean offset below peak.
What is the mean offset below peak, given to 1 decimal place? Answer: -1.0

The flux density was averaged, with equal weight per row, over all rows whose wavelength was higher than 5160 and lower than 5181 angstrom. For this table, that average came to 10.0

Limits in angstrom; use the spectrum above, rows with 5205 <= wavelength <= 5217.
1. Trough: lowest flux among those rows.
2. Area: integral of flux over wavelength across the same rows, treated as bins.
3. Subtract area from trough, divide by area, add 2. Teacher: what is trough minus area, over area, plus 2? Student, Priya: 1.069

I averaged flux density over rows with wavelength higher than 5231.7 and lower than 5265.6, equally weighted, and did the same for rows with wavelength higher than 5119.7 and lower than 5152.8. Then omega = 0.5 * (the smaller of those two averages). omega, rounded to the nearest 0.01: 6.14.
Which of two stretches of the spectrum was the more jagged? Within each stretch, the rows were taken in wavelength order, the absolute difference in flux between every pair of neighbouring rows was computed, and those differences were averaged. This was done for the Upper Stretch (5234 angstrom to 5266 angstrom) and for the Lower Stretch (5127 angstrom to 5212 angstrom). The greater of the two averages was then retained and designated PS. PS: 1.4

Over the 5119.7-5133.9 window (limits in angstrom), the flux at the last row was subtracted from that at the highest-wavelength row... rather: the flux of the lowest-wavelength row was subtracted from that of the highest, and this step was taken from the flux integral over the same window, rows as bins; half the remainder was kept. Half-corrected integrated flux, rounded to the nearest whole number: 87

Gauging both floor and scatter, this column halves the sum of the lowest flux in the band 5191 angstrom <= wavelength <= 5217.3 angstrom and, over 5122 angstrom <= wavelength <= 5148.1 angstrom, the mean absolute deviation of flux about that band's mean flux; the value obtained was 5.2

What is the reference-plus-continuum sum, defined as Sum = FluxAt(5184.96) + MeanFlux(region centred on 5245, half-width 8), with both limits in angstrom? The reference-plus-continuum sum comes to 22.3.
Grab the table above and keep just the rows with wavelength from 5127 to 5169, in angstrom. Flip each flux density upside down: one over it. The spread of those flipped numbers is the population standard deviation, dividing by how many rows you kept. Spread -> 0.015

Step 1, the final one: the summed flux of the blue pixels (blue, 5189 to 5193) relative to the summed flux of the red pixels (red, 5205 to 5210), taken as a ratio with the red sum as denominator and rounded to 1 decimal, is 1.2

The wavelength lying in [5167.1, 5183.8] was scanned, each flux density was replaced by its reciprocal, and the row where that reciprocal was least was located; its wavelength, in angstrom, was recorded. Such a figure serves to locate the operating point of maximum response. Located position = 5177.80 angstrom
